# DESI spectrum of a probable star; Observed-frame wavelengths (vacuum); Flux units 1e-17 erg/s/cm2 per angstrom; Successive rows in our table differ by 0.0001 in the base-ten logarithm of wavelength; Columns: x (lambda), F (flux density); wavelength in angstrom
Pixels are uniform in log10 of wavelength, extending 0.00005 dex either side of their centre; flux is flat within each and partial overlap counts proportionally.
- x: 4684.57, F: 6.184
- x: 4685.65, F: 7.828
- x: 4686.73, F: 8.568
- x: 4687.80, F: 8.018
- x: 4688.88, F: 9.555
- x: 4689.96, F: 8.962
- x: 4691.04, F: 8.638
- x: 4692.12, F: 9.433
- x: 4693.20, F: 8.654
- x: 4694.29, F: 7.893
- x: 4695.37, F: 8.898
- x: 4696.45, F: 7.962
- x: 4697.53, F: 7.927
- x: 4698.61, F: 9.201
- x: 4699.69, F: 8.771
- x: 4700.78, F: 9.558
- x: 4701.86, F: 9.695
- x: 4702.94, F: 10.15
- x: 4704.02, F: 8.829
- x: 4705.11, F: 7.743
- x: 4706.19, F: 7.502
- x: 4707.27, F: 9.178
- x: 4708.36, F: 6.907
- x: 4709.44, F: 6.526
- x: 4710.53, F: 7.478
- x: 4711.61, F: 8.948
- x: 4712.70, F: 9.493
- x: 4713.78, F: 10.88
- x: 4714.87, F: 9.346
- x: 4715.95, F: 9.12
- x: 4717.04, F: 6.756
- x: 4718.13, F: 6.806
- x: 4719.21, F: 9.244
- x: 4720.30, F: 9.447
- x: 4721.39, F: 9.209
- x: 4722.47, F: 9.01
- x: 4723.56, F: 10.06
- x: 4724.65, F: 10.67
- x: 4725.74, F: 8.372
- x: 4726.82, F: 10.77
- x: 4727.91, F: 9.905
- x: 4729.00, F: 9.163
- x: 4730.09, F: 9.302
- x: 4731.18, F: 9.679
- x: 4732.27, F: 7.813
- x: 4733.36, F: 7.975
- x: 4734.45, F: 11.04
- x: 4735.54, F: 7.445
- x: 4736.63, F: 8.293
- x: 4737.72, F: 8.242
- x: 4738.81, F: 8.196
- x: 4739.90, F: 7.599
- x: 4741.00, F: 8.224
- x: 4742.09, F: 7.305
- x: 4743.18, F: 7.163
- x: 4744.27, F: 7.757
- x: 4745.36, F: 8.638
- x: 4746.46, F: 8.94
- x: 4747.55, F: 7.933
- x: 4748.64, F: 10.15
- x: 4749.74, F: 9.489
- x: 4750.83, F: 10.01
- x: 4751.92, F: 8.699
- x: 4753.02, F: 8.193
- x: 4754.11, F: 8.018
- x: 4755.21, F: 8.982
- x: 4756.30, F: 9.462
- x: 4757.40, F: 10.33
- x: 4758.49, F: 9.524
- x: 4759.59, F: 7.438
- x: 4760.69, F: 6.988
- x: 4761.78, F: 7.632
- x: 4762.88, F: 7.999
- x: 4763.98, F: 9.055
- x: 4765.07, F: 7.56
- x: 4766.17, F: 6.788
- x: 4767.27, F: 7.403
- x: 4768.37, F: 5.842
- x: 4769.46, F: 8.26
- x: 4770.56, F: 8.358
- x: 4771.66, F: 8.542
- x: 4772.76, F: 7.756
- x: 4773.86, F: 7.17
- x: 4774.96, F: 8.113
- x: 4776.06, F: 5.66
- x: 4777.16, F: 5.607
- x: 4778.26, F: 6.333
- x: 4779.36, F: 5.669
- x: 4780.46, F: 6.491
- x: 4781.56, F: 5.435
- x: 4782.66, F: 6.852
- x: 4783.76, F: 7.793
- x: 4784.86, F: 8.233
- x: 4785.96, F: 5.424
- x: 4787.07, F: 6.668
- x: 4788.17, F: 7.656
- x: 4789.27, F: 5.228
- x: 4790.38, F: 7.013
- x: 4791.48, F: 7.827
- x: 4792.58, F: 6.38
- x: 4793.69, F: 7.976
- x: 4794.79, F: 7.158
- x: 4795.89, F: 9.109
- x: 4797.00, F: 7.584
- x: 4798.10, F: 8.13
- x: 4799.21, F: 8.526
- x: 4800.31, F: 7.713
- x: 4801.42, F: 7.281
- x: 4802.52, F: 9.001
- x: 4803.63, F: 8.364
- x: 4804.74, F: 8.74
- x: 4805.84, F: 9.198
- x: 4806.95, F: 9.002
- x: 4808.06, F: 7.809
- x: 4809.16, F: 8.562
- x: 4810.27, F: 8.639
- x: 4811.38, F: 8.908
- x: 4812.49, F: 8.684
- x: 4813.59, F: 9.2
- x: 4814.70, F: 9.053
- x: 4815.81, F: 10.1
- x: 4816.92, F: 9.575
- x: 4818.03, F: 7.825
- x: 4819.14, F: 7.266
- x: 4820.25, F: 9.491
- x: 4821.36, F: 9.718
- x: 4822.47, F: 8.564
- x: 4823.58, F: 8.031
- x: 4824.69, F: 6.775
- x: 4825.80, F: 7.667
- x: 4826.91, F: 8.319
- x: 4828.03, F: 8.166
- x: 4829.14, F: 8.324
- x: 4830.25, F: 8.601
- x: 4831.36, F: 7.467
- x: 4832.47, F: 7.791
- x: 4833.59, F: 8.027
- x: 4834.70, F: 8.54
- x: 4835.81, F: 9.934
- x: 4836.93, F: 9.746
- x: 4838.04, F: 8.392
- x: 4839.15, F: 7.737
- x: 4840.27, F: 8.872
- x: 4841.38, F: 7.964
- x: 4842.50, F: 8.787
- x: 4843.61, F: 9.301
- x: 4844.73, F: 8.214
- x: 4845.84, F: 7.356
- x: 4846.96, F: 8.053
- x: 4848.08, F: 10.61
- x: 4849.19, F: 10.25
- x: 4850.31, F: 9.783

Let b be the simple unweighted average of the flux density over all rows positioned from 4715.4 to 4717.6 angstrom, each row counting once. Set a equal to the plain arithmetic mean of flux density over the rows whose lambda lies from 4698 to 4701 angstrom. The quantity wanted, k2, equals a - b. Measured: 1.2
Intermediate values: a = 9.2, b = 7.94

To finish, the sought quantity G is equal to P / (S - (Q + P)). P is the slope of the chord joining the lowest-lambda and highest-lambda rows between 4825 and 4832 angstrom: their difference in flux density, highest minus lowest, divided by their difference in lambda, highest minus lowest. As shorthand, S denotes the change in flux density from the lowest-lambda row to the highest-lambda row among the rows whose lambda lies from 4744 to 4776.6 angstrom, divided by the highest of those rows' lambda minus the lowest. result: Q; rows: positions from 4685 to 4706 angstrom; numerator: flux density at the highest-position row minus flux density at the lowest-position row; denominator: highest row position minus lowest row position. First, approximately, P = -0.04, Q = 0.00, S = -0.07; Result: 1.4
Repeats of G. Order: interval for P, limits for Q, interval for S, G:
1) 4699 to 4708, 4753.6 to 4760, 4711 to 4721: 0.5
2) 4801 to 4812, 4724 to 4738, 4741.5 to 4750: 0.5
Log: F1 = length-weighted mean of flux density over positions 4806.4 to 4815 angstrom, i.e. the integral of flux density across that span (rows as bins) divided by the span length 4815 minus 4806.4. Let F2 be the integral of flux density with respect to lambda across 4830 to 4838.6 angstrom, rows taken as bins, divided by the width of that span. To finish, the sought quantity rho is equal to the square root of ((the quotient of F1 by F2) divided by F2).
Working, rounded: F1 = 8.7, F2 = 8.57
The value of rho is 0.345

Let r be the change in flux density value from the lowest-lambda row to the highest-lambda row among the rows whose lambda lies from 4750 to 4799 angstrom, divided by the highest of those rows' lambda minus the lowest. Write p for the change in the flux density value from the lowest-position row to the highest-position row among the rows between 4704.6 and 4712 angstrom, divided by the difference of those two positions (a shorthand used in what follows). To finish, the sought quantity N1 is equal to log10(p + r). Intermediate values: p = 0.19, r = -0.04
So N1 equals -0.8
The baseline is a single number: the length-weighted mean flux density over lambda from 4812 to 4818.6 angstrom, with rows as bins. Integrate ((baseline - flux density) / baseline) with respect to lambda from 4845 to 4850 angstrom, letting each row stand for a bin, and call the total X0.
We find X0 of 0.01 angstrom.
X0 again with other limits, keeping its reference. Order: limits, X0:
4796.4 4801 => 0.56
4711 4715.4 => -0.27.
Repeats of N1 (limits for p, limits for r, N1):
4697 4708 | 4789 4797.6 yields -0.4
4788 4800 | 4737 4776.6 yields -1.9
